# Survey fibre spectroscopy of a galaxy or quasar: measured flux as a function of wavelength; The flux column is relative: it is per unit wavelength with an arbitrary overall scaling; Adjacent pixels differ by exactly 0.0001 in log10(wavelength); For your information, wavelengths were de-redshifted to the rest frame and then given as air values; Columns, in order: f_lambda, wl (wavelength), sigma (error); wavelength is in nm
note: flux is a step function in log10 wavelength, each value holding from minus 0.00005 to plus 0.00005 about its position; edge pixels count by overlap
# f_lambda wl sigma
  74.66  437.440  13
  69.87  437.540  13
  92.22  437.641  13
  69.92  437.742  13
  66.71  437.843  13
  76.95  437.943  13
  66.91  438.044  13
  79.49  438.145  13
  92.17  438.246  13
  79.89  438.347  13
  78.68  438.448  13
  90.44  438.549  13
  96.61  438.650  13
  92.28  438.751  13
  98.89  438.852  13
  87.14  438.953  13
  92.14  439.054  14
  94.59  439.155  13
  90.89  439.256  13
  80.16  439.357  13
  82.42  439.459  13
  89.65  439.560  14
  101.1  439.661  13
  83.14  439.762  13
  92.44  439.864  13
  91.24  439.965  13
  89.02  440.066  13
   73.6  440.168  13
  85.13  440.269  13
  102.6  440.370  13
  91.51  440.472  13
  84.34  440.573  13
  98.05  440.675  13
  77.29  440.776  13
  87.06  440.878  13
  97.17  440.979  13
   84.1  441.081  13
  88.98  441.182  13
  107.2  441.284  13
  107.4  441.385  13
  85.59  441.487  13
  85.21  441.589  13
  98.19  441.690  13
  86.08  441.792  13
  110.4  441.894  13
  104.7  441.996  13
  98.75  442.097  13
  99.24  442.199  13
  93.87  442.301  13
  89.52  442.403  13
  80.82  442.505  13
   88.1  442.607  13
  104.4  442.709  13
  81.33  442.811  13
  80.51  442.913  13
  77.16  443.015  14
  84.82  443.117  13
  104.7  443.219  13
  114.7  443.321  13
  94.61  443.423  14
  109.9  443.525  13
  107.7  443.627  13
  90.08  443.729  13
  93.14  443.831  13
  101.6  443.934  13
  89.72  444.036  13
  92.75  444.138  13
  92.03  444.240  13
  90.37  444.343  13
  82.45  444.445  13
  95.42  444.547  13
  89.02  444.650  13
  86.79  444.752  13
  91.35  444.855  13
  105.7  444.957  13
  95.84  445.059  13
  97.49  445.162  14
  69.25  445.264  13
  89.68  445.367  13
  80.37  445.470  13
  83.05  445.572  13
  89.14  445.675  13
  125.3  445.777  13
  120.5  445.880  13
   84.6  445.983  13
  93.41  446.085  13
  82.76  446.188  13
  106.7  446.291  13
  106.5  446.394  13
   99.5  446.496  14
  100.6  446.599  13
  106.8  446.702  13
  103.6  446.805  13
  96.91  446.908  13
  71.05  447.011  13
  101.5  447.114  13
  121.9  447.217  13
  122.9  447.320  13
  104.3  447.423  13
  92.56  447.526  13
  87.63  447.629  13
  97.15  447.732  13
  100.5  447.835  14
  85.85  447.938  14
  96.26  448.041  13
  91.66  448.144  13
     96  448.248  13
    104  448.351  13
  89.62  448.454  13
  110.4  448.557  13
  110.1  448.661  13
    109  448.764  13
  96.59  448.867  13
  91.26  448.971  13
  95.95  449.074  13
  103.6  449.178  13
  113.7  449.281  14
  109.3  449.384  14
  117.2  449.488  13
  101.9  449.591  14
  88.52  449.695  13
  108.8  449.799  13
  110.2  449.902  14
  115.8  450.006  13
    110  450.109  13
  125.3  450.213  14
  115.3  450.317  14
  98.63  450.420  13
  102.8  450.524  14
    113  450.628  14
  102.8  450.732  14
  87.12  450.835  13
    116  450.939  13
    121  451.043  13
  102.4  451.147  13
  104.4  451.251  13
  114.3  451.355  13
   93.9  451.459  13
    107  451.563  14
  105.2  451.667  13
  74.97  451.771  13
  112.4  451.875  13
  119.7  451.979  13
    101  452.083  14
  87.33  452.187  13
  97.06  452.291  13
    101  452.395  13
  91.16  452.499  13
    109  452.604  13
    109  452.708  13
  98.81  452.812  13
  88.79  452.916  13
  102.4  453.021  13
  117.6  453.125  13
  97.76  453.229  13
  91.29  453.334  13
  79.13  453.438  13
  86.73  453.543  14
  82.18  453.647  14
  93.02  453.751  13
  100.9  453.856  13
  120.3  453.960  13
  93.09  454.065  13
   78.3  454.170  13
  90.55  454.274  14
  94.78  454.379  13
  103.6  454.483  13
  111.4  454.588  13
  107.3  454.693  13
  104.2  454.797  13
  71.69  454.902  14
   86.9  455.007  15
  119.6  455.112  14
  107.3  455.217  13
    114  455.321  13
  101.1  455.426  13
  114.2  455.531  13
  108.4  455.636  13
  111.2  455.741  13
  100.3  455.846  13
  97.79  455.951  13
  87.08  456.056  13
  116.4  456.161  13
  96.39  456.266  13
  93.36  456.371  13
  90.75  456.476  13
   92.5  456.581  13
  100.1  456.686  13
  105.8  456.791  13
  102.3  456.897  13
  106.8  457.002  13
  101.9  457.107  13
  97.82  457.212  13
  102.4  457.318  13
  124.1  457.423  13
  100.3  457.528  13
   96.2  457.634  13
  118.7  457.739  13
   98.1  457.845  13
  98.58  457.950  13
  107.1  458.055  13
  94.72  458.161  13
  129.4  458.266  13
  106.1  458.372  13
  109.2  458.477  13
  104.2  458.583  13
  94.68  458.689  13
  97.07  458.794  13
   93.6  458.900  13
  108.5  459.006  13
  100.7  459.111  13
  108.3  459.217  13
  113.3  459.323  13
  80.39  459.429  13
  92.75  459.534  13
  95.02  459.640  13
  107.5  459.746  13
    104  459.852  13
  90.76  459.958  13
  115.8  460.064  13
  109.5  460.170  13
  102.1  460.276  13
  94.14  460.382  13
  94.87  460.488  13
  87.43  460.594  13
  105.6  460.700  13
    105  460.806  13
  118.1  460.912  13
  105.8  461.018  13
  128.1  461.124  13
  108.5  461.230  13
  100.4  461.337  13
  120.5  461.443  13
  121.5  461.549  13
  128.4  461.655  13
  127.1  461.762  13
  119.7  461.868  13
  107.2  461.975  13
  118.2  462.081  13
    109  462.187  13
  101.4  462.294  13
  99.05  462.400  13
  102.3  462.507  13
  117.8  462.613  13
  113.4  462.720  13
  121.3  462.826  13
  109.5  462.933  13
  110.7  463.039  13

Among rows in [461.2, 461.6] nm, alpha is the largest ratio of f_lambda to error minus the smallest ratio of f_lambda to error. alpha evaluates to 1.6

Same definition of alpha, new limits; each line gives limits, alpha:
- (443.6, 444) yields 1.4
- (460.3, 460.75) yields 1.4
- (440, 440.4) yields 2.2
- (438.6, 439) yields 0.9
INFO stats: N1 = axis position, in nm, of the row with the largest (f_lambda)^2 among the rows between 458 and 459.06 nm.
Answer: 458.266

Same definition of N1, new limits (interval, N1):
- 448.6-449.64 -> 449.488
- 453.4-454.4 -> 453.960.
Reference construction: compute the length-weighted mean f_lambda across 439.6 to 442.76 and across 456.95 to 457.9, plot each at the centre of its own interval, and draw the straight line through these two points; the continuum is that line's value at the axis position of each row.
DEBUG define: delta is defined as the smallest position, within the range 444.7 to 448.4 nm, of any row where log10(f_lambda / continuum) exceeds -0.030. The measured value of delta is 444.855 nm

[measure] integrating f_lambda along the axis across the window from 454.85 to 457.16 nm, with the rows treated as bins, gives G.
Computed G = 234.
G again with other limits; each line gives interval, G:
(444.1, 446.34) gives 208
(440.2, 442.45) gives 211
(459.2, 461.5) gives 239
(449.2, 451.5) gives 248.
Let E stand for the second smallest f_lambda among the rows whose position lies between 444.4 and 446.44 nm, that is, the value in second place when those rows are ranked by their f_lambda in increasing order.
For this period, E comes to 80.37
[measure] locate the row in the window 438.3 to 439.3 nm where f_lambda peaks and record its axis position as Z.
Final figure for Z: 438.852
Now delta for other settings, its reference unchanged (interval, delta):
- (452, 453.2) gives 452.083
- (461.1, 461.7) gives 461.124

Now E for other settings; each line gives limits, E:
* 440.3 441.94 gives 84.1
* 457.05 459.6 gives 92.75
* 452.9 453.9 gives 82.18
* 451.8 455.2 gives 78.3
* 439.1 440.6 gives 80.16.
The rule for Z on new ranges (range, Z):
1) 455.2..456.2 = 456.161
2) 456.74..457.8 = 457.423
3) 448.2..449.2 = 448.557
